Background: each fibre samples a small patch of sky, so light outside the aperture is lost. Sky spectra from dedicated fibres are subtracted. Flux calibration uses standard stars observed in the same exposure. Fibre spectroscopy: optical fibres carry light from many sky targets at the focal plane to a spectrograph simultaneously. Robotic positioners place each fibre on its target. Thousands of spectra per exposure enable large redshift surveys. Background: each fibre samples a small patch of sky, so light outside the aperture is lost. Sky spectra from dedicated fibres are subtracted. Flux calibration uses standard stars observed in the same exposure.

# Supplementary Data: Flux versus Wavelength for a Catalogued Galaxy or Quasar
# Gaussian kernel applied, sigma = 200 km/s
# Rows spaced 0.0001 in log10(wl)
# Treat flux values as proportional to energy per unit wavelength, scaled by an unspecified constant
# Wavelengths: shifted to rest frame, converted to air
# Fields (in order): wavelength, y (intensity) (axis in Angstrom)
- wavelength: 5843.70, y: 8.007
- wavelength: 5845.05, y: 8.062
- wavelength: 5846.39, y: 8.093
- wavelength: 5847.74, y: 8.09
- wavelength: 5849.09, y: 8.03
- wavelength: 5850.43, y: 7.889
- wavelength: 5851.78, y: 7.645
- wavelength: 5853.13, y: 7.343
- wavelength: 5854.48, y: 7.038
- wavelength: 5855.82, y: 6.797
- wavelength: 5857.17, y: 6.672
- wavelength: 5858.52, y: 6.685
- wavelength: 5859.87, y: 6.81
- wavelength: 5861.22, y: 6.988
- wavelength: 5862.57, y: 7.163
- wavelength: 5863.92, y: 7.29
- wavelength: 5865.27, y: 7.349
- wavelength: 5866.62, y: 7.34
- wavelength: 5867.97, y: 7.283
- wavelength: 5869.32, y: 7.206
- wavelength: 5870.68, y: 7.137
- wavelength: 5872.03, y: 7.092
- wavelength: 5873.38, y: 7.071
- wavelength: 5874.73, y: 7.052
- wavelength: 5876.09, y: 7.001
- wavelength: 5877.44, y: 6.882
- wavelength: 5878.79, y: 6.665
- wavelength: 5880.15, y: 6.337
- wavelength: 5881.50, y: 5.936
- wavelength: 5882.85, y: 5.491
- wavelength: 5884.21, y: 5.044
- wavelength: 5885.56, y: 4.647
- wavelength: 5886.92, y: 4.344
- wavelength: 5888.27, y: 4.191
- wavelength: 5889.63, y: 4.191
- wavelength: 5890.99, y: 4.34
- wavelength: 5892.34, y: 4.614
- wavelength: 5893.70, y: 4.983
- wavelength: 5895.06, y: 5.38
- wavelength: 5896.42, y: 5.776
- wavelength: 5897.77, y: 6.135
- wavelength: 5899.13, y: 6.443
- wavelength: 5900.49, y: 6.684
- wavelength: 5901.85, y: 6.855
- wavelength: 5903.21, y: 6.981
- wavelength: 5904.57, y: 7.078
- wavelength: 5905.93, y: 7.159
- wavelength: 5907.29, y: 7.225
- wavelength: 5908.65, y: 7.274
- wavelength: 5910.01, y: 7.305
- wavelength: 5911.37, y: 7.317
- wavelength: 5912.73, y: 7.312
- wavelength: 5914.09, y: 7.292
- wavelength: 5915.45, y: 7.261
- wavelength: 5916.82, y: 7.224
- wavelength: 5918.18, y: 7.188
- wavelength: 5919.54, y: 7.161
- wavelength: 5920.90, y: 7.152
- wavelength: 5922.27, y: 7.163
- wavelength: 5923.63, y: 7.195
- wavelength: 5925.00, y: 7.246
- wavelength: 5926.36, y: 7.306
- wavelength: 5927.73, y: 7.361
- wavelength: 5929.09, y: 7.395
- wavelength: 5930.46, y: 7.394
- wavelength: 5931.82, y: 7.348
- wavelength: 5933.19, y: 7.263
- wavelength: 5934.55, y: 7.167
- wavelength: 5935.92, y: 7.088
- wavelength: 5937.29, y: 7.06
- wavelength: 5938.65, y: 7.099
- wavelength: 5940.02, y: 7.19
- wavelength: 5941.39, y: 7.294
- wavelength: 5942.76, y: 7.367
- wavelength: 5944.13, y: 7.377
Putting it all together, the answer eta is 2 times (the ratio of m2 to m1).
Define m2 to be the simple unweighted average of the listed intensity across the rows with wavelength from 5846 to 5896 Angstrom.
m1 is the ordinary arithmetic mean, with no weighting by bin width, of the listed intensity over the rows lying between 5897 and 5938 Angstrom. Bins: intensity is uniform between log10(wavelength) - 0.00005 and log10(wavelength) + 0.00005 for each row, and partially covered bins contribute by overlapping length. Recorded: 1.82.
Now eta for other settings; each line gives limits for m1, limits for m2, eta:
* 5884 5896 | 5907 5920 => 3.13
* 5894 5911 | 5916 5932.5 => 2.17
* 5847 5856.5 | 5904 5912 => 1.91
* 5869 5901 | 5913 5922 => 2.46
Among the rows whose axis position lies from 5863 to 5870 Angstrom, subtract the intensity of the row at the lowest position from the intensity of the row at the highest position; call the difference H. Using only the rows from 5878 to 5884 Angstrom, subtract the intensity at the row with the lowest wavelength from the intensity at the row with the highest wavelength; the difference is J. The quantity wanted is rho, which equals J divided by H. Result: 14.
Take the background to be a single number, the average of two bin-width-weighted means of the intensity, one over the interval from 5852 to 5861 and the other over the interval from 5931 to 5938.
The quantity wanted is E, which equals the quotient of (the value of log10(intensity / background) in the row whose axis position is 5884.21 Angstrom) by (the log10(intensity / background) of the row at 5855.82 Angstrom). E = 8.7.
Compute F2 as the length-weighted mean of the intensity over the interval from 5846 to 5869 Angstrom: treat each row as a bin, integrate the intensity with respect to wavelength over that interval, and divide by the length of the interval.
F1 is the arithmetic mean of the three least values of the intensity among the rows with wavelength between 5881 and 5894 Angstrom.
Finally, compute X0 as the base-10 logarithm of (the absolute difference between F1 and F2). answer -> 0.5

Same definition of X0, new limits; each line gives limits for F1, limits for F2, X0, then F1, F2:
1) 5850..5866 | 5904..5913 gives -0.3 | 6.7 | 7.24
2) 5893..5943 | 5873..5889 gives -0.3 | 5.4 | 5.86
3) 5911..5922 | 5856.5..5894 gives 0.0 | 7.2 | 6.22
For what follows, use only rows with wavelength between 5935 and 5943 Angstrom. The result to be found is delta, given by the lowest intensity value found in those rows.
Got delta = 7.06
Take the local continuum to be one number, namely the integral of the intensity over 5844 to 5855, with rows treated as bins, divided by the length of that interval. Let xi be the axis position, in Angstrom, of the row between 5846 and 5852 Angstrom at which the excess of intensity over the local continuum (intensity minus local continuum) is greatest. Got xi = 5846.39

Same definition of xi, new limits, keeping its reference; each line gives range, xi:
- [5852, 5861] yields 5853.13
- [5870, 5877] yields 5870.68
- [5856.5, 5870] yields 5865.27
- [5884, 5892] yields 5884.21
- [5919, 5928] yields 5927.73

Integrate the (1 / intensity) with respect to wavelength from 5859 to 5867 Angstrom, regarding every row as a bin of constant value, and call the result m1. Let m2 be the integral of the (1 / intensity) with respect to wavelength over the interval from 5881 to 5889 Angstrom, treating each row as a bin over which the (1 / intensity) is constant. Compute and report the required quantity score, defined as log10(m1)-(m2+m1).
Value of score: -2.7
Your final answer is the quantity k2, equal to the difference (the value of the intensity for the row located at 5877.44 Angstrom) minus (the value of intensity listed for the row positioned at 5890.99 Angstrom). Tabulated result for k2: 2.5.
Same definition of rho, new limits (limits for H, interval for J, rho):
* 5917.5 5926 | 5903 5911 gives 6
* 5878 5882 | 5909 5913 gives 0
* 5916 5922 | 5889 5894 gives -11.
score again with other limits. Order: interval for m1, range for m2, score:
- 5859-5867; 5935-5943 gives -2.2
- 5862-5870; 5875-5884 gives -2.5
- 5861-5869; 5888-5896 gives -2.8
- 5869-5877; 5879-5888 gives -2.8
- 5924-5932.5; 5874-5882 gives -2.3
